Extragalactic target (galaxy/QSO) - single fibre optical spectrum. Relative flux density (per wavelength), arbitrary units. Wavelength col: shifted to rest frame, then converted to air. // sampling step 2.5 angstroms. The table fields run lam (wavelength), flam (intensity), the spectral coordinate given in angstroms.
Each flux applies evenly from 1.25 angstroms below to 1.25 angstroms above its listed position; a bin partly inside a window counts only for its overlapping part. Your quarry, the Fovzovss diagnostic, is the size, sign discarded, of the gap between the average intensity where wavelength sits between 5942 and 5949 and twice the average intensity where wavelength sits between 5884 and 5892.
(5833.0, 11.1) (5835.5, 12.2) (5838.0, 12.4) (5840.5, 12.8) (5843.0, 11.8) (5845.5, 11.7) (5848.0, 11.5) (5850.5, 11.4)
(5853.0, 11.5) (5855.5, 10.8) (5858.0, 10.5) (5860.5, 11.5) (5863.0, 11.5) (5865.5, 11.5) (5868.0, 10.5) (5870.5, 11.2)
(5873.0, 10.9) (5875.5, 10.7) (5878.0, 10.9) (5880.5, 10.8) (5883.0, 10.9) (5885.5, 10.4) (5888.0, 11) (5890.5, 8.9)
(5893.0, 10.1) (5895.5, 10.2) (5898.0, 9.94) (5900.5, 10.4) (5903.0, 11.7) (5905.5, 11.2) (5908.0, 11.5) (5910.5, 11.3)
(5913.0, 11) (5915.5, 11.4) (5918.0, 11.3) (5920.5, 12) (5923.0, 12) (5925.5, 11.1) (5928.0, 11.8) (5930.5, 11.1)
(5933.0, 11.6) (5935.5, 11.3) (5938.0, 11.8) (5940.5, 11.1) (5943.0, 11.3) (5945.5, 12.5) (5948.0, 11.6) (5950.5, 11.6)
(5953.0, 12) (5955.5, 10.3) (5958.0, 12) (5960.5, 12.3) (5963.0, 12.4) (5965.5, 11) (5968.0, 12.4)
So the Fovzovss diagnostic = 8.4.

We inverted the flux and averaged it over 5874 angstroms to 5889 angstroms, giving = 0.093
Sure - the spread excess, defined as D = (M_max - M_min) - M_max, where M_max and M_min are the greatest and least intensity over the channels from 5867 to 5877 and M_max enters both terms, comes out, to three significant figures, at -10.5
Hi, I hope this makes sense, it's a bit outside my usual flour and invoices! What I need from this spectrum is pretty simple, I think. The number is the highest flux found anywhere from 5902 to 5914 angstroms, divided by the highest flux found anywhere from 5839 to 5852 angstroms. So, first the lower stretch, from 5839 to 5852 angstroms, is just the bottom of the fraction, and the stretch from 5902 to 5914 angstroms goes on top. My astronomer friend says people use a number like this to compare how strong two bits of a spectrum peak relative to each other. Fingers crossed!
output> 0.91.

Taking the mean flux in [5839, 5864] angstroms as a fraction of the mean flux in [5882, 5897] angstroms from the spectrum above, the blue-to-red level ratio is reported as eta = 1.12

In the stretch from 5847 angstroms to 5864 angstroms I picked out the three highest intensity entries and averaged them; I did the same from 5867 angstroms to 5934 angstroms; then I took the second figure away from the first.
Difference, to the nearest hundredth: -0.43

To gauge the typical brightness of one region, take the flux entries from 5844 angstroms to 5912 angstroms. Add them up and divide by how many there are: 10.91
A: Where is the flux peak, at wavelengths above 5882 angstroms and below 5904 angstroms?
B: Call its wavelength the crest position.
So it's 5903.0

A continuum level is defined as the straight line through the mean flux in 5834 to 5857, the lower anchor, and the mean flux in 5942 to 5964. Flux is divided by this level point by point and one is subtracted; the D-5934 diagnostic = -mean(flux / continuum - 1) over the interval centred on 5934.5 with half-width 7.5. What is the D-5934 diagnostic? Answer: 0.028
